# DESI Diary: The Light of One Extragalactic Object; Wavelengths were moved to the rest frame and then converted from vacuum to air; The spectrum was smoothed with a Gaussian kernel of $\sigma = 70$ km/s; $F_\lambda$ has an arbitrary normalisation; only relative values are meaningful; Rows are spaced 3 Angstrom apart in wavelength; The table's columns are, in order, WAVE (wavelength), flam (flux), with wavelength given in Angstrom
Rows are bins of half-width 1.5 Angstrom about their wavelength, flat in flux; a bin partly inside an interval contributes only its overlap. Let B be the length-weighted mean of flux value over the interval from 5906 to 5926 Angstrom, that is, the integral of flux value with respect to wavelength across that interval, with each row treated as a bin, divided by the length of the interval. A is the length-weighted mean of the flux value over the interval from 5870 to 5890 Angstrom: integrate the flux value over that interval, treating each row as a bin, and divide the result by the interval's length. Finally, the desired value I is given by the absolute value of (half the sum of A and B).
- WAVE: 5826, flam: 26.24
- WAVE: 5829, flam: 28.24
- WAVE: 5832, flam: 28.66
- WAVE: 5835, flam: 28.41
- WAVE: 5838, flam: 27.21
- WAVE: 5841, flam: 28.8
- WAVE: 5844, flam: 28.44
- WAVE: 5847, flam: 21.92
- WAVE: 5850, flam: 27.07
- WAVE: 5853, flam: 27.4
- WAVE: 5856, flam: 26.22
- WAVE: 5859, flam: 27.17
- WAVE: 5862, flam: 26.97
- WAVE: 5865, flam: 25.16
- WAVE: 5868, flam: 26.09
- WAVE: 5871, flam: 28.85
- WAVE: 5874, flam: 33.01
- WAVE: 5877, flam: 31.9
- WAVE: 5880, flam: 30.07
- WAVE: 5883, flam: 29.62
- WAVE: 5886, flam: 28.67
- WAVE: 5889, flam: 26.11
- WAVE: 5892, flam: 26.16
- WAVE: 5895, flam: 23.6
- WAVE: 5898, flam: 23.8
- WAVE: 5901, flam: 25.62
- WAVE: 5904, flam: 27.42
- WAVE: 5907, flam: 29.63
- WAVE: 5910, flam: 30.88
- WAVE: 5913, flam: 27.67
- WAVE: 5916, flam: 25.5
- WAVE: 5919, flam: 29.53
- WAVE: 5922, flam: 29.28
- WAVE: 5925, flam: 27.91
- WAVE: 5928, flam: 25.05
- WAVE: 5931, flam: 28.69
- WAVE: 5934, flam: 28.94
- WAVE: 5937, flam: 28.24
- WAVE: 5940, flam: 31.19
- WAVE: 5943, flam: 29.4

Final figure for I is 29.2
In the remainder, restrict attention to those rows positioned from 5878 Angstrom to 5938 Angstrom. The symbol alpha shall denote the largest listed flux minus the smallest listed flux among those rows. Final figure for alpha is 7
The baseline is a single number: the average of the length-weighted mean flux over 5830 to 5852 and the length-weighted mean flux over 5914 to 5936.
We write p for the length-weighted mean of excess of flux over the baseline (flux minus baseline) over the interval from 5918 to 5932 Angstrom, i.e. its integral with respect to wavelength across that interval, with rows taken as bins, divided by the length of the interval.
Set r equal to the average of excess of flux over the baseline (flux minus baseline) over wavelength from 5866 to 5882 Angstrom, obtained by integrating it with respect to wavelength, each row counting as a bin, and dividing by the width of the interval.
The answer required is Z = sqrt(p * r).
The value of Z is 1.04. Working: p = 0.47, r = 2.28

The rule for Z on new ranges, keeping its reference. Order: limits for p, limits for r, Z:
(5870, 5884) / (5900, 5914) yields 1.62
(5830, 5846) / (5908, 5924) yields 0.76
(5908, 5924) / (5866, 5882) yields 1.54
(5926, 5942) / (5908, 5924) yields 0.96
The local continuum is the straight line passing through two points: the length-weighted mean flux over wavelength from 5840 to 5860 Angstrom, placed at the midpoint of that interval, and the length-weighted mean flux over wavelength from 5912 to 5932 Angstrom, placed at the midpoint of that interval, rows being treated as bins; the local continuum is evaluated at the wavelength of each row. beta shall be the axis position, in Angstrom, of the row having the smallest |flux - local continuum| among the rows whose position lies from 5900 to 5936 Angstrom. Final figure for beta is 5904 Angstrom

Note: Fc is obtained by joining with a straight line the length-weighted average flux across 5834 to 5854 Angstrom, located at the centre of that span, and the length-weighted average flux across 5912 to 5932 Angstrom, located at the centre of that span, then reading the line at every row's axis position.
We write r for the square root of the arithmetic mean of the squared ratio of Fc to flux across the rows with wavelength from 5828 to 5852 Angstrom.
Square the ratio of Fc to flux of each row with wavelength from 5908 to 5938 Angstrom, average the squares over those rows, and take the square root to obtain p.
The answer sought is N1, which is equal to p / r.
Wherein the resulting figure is 0.99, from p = 0.99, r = 0.997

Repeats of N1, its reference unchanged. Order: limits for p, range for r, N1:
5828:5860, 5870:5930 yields 1.01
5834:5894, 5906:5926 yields 1.02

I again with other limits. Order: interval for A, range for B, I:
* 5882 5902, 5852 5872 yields 26.5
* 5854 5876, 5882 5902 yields 26.9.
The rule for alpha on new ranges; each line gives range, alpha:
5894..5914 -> 7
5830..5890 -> 11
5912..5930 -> 4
